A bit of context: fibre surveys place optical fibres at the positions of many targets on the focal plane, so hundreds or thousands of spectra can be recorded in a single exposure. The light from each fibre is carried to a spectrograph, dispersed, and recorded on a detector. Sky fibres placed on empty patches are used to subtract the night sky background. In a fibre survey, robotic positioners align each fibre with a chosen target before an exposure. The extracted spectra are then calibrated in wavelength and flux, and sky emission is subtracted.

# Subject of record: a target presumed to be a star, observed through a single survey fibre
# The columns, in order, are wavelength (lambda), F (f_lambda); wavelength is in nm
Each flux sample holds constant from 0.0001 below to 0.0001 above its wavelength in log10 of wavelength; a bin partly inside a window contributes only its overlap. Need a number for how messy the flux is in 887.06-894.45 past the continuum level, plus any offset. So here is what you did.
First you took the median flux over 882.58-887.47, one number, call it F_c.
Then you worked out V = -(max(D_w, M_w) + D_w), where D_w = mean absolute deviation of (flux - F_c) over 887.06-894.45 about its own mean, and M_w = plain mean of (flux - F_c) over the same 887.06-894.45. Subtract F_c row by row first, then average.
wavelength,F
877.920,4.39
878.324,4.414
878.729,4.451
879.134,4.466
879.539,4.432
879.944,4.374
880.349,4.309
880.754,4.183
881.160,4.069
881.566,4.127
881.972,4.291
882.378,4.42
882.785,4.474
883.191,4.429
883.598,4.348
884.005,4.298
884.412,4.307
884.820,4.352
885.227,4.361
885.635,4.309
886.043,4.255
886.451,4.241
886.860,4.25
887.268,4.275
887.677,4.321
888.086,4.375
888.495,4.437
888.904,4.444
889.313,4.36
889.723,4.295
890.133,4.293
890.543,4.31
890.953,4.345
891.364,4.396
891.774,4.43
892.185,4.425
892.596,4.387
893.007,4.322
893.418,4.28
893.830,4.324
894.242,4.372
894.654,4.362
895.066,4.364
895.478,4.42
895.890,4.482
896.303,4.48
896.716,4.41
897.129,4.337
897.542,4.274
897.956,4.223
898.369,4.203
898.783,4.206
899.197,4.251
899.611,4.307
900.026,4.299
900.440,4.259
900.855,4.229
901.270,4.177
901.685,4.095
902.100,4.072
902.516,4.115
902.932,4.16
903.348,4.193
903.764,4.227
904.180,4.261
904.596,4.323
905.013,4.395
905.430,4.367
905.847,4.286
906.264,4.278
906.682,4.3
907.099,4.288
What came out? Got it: -0.096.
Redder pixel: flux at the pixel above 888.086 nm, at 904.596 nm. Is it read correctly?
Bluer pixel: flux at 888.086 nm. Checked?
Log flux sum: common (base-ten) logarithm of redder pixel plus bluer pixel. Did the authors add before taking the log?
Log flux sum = 0.939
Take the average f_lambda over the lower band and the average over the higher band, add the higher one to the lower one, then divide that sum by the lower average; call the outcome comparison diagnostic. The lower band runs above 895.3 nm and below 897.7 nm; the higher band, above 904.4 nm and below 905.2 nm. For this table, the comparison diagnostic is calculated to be 1.99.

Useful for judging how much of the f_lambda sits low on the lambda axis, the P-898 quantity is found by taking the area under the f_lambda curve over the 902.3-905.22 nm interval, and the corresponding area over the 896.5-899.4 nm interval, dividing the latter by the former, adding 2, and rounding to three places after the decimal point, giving 3.001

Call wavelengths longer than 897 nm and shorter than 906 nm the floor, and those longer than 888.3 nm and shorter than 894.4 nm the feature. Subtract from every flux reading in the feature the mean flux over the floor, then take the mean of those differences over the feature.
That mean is 0.12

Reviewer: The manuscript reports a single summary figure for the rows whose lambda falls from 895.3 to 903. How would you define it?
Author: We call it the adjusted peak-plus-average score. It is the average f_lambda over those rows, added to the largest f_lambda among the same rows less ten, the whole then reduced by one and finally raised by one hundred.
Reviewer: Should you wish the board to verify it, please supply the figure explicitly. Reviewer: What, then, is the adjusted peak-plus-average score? 97.7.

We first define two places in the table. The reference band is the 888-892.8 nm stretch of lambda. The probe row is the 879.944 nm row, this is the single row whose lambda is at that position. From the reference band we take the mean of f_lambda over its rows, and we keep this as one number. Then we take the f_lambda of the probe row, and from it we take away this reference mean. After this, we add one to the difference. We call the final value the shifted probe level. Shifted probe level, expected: 1.00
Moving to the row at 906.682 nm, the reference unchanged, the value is 0.93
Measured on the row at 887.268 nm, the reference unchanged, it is 0.90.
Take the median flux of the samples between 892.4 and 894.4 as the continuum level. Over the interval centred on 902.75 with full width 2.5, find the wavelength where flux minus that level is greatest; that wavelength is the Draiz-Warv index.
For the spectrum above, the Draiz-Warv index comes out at 903.764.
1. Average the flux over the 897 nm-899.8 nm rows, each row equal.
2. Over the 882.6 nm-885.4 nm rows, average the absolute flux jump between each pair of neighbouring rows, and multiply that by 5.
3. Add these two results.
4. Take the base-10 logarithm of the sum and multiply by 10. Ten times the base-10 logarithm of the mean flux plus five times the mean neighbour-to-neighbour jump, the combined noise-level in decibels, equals 6.49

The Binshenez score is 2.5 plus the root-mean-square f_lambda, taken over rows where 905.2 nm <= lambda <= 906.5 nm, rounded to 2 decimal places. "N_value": 6.81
